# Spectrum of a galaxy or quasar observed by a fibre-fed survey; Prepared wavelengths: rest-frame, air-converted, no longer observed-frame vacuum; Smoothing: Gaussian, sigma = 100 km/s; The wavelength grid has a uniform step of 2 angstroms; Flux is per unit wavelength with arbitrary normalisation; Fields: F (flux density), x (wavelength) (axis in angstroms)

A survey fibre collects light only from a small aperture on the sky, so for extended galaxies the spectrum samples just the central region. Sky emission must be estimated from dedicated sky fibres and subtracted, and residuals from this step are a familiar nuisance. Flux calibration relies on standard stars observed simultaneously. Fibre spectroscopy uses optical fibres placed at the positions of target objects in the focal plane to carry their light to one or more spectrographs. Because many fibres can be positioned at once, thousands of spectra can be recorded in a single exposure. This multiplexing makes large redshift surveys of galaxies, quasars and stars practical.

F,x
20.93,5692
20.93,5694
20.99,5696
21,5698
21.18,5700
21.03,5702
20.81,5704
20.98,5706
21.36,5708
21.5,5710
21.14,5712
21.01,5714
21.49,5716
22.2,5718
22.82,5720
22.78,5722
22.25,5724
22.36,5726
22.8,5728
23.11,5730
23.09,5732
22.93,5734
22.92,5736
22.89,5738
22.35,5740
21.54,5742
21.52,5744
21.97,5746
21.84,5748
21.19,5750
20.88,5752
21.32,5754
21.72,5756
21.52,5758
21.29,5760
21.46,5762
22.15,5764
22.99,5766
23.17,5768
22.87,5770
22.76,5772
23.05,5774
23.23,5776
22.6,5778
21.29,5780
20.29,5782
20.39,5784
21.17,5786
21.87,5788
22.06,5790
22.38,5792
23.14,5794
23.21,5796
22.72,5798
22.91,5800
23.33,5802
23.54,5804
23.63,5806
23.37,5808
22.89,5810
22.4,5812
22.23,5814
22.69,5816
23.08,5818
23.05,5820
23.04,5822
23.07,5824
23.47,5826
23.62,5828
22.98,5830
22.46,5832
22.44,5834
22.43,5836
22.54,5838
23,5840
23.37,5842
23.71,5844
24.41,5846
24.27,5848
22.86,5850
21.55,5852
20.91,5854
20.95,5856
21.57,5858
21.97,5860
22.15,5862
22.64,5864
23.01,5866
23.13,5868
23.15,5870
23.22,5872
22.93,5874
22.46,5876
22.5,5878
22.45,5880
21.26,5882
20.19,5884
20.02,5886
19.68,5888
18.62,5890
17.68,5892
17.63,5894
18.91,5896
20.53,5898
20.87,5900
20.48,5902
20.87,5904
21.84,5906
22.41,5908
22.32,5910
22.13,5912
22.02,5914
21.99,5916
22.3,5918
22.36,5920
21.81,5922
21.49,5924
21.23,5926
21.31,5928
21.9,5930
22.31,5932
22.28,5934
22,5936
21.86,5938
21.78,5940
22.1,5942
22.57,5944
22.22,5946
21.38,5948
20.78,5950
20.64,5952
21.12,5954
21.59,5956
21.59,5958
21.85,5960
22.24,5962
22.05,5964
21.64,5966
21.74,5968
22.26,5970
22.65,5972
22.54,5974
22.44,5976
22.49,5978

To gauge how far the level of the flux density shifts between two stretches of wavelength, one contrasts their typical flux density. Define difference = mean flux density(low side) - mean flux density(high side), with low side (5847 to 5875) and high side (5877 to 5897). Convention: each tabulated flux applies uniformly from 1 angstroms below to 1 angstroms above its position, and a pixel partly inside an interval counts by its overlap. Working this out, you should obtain 2.6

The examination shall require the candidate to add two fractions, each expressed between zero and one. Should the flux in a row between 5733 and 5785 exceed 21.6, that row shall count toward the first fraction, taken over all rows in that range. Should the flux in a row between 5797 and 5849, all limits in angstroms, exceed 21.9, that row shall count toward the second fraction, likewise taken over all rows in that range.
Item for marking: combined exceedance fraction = 1.6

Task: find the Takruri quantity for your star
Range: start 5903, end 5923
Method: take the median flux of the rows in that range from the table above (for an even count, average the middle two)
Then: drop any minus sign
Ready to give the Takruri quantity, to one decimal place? 22.1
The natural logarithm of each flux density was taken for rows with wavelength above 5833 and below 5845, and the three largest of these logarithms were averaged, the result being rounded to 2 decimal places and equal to 3.15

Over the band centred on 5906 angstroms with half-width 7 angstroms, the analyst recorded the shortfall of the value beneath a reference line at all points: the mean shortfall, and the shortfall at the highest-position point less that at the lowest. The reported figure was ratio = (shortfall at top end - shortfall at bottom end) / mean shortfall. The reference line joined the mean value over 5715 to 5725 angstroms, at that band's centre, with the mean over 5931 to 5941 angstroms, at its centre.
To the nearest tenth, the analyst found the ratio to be -2.4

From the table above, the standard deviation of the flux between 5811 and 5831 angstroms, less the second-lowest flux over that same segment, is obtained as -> -22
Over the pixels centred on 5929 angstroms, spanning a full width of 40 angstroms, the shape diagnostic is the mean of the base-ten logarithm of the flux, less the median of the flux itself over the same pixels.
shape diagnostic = -20.7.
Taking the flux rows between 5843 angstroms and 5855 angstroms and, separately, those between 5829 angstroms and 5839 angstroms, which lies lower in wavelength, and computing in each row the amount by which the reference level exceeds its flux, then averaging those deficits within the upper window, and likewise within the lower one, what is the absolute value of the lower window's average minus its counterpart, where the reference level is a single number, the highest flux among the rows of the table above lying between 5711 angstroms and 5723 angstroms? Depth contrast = 0.38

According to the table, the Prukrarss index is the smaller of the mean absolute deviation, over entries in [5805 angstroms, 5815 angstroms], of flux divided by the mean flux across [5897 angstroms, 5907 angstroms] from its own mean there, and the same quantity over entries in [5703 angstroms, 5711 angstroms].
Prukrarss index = 0.013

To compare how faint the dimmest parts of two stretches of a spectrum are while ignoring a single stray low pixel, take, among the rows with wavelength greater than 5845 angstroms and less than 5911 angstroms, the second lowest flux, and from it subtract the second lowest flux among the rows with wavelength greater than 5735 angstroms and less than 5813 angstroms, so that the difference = -2.7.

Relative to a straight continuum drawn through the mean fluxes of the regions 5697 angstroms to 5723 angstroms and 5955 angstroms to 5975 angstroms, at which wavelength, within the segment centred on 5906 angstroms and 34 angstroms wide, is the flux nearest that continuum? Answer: 5906 angstroms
